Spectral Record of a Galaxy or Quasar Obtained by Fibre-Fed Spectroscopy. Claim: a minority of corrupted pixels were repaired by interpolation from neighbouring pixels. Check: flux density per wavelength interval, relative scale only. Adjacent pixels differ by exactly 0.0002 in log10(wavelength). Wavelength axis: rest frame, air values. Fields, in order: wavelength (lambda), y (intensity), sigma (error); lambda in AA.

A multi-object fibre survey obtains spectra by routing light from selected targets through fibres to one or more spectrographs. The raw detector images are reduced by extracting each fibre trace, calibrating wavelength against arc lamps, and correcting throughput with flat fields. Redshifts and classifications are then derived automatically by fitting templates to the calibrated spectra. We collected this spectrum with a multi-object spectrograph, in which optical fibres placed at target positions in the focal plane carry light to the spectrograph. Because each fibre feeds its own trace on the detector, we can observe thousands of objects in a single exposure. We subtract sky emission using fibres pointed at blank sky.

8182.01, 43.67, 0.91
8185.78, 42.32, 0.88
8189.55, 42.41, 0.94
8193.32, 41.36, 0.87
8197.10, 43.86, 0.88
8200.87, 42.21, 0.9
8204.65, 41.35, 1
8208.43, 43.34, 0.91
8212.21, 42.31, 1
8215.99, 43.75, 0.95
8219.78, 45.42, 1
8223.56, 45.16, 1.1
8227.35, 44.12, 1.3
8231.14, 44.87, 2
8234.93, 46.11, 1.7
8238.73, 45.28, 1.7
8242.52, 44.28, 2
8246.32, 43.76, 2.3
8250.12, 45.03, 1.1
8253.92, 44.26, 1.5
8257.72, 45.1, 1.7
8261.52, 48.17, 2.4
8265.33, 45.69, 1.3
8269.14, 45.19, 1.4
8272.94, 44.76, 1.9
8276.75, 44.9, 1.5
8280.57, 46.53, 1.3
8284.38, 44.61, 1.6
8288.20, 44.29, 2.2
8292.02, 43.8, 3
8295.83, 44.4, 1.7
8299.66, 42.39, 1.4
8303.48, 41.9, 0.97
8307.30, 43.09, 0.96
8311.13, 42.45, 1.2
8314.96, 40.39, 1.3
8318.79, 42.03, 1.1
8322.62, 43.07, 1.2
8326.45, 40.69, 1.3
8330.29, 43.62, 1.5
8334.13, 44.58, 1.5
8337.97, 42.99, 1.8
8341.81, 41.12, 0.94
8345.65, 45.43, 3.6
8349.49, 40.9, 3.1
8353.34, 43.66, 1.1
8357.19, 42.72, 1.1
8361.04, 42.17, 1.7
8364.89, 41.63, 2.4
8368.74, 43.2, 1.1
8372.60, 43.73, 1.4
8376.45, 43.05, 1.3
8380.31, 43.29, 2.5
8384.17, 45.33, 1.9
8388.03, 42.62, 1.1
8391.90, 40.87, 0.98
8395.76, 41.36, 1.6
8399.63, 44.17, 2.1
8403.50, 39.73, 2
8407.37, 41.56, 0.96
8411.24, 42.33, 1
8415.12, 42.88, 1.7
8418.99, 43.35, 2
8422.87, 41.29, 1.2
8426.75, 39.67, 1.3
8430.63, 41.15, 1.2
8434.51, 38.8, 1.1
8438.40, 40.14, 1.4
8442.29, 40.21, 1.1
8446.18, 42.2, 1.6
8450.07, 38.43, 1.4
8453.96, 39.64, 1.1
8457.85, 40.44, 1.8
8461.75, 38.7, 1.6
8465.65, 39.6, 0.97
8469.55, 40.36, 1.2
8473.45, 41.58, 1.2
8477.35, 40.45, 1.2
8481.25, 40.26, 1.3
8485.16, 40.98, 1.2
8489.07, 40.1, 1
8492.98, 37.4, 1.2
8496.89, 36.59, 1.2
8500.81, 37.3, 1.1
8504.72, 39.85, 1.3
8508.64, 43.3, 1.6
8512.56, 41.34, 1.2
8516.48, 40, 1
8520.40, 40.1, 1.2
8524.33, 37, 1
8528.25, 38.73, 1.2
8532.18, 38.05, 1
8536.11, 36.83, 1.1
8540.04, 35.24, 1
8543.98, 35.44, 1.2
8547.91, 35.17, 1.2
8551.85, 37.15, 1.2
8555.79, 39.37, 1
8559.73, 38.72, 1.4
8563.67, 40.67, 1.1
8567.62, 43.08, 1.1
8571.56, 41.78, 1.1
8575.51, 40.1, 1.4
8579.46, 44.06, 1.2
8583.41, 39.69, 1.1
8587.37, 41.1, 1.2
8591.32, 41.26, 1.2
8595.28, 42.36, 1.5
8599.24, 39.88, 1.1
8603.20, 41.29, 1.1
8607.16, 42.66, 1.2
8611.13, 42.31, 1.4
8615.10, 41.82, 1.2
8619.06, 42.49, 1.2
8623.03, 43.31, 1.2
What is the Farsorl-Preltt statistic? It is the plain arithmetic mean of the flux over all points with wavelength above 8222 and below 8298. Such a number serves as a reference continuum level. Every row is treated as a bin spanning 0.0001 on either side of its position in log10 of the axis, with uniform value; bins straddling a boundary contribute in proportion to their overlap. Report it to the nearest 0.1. 45.0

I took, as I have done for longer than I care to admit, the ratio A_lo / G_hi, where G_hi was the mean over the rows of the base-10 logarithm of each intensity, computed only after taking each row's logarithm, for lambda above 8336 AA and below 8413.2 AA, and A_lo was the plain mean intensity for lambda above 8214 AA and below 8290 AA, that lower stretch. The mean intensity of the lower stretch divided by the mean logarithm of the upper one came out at 27.7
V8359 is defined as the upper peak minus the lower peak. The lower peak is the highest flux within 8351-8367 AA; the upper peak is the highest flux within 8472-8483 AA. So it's -2.1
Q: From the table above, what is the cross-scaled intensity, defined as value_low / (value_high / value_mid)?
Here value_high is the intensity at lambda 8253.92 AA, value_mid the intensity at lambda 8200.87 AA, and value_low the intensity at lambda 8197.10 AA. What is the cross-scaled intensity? 41.8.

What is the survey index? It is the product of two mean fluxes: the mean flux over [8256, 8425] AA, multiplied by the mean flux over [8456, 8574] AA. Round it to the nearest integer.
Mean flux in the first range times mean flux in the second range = 1693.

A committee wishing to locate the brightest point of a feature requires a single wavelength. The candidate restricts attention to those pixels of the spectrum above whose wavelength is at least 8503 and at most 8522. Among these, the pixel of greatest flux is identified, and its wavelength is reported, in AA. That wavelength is 8508.64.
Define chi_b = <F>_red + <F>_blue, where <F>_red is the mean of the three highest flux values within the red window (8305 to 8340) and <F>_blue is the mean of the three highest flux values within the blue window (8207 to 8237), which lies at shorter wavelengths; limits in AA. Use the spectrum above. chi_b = 89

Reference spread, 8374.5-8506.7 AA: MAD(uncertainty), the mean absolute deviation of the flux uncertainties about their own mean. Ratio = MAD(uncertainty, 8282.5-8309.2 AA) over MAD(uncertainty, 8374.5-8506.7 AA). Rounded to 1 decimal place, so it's 1.8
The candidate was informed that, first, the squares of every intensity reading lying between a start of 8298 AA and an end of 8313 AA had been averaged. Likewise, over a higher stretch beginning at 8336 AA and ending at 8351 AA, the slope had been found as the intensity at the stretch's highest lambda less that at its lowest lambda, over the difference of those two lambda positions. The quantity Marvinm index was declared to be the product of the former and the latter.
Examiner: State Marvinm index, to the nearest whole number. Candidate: -327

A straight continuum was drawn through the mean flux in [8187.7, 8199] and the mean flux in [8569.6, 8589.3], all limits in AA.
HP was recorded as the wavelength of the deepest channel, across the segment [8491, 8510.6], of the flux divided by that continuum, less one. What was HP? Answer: 8496.89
